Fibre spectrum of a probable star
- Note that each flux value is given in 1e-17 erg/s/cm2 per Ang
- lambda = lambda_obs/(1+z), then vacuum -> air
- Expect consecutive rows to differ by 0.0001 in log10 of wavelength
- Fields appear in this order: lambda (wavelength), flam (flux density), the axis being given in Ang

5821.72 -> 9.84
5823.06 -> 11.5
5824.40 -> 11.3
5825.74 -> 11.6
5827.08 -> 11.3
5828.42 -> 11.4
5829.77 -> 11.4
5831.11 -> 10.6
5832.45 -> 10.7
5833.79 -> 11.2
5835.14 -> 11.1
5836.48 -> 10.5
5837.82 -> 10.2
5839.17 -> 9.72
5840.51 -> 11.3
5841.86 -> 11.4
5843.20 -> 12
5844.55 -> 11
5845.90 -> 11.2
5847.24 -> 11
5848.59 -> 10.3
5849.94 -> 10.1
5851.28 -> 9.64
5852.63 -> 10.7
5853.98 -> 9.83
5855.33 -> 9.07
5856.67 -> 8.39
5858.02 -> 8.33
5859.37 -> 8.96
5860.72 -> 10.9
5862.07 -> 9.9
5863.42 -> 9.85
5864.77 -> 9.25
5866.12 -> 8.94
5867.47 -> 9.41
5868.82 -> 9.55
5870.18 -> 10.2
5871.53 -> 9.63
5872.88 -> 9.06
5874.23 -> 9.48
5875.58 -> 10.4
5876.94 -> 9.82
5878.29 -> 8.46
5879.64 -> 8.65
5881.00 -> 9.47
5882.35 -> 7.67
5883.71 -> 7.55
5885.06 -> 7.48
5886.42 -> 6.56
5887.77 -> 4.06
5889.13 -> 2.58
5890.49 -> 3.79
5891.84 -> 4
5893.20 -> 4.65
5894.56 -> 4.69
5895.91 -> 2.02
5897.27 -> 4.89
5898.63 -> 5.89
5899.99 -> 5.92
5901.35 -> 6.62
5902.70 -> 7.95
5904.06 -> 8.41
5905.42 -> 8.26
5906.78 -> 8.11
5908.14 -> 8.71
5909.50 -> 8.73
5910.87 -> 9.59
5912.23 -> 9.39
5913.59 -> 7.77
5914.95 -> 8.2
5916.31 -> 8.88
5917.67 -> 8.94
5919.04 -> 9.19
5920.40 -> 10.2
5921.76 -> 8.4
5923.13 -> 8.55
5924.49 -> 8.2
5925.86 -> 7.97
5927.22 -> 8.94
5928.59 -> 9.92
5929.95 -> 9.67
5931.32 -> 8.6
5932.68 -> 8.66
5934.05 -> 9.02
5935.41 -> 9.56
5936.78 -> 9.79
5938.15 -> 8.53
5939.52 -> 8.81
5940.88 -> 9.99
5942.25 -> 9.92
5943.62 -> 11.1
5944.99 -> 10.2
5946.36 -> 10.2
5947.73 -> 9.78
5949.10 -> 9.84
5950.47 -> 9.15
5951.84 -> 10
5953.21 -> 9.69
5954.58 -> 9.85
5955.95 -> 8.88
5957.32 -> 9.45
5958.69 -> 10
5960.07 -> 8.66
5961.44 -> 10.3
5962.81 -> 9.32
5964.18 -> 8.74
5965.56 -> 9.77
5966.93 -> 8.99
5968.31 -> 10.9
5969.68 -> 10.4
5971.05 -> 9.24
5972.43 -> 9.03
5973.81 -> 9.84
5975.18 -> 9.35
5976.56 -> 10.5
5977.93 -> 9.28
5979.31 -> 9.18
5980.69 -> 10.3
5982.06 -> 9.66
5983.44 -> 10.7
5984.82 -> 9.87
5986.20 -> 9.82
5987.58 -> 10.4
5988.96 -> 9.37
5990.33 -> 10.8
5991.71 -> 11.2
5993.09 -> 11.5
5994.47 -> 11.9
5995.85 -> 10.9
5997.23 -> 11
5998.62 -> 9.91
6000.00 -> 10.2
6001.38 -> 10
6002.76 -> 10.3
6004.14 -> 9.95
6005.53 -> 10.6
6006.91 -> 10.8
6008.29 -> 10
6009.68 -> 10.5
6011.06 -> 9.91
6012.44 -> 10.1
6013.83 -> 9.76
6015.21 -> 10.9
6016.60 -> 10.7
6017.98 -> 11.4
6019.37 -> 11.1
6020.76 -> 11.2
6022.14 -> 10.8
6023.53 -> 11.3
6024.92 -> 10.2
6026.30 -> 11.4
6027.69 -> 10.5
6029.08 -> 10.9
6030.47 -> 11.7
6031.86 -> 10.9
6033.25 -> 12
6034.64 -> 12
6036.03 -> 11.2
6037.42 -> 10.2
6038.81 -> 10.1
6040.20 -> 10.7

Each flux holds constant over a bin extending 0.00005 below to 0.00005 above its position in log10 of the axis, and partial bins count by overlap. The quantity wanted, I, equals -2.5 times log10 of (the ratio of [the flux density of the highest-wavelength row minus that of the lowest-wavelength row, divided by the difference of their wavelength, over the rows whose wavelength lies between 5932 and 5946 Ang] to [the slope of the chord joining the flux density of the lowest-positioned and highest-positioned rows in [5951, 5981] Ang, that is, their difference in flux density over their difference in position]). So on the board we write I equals -2.7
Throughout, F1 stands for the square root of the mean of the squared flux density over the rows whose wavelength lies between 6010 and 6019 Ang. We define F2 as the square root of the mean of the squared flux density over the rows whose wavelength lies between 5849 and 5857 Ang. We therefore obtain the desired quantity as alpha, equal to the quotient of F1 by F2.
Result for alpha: 1.09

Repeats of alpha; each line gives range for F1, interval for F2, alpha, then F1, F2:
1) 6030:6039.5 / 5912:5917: 1.30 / 11.2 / 8.6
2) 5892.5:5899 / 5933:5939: 0.50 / 4.6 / 9.2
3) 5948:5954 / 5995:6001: 0.92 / 9.7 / 10.5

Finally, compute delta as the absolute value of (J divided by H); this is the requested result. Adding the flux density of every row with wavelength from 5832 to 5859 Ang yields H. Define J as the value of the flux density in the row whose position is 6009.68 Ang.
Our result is 0.051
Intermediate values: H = 208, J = 10.5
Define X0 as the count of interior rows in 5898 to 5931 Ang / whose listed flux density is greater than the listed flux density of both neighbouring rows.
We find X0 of 5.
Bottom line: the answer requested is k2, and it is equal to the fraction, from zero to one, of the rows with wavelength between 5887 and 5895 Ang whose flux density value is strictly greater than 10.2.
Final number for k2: 0.00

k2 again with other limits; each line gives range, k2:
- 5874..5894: 0.07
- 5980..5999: 0.64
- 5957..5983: 0.26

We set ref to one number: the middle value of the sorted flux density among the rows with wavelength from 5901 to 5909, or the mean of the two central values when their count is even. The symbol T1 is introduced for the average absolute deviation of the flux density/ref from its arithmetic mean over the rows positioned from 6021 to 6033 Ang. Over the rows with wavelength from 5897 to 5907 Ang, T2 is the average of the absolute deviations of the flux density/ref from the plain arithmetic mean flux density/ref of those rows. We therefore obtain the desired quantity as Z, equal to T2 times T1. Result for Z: 0.0066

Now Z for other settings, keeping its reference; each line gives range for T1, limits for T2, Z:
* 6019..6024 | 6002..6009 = 0.0007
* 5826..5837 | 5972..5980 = 0.0020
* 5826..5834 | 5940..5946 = 0.0018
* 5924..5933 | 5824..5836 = 0.0021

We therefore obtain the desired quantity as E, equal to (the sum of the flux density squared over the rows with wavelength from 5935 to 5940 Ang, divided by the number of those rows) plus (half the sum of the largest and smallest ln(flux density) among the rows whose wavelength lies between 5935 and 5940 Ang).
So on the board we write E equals 87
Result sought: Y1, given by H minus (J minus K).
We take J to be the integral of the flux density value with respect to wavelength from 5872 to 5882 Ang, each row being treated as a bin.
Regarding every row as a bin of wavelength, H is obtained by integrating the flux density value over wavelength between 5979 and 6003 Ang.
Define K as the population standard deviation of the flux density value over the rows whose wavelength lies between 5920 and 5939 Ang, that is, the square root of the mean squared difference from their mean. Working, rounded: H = 250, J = 93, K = 0.7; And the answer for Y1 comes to 158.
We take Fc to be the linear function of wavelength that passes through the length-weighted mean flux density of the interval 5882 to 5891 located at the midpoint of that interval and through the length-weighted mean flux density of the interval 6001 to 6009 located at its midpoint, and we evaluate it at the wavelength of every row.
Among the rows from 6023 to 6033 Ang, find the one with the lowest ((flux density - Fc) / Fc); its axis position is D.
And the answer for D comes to 6024.92 Ang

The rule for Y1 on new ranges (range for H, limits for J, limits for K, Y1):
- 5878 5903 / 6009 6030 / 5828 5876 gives -77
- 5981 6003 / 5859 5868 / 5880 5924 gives 146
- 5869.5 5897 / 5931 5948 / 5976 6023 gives 30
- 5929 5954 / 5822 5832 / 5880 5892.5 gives 130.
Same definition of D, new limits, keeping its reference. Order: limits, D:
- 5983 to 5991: 5988.96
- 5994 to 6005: 6004.14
